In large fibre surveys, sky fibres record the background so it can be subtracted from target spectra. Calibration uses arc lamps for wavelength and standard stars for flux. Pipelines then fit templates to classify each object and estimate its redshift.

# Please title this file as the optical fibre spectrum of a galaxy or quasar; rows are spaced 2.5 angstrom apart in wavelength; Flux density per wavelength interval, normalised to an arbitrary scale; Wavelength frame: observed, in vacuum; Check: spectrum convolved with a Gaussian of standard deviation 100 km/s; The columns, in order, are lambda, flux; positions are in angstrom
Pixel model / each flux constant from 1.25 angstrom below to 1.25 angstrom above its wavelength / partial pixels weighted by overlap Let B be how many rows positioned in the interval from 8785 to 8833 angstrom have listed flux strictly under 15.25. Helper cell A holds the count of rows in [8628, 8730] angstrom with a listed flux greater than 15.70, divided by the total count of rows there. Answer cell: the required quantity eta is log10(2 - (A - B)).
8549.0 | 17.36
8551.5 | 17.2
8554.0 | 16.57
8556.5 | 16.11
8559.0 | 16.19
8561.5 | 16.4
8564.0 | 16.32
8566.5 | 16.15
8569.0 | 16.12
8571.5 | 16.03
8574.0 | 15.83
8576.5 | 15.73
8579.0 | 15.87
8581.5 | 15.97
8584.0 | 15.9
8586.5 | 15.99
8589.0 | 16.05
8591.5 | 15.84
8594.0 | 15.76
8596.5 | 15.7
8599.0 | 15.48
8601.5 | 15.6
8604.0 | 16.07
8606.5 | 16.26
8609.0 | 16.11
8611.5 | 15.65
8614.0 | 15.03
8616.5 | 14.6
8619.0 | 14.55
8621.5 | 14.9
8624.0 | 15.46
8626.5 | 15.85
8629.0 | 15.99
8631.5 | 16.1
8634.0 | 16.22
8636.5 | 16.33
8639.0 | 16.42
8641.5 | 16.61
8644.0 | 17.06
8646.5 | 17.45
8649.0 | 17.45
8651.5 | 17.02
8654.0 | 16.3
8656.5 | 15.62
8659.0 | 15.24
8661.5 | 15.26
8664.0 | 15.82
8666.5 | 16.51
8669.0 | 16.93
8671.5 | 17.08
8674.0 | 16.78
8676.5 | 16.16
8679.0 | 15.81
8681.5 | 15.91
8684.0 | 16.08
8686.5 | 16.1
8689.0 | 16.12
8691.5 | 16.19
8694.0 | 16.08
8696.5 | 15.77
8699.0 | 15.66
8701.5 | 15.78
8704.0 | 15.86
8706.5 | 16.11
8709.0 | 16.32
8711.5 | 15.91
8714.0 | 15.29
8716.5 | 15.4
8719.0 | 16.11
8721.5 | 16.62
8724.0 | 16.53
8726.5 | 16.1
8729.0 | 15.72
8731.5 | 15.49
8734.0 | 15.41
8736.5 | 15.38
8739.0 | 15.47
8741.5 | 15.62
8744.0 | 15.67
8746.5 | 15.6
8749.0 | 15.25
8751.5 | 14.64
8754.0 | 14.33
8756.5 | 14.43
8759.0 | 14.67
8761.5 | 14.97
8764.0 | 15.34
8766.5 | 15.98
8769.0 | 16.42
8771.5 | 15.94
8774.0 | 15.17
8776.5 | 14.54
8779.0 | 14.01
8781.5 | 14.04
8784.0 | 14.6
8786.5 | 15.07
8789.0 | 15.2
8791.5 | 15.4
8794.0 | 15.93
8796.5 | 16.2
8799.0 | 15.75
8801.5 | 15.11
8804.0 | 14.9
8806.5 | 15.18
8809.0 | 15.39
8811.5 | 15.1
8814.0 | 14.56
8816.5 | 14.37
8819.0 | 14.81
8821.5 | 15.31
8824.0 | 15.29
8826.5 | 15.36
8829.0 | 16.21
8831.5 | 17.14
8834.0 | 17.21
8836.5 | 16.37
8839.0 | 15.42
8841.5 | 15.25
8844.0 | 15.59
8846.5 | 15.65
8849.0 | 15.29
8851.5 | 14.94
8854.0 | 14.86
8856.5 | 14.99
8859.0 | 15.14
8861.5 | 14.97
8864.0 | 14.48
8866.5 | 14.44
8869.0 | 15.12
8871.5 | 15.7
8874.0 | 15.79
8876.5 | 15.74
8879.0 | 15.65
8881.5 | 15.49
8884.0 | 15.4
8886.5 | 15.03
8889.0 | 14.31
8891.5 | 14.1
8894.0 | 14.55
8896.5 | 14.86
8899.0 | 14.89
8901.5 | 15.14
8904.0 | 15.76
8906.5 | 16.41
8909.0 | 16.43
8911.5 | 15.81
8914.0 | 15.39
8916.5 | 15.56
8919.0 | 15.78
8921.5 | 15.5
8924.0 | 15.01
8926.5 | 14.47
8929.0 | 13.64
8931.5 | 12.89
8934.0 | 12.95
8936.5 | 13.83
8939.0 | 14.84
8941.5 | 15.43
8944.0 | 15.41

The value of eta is 1.0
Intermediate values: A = 0.85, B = 9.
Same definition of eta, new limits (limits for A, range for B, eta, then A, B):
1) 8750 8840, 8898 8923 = 0.6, 0.28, 2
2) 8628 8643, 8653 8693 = 0.3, 1.00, 1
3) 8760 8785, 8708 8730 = 0.2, 0.30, 0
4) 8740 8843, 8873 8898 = 0.8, 0.24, 5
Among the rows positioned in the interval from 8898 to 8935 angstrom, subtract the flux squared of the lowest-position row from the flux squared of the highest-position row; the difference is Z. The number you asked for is -54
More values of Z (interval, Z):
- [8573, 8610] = 9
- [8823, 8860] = -5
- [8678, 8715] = -16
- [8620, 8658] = 22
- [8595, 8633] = 13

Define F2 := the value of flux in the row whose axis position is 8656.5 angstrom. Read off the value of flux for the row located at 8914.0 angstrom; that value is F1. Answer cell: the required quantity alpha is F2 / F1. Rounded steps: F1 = 15.39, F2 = 15.62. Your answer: 1.01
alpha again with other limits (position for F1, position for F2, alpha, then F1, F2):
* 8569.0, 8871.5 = 0.97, 16.12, 15.7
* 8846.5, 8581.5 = 1.02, 15.65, 15.97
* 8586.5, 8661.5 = 0.95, 15.99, 15.26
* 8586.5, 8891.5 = 0.88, 15.99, 14.1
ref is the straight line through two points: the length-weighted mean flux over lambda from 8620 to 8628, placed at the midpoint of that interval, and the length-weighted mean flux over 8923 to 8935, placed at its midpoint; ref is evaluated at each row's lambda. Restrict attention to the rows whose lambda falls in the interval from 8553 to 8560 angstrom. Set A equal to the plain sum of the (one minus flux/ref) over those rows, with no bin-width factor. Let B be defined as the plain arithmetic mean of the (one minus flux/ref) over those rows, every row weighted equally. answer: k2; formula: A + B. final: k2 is -0.14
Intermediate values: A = -0.10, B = -0.034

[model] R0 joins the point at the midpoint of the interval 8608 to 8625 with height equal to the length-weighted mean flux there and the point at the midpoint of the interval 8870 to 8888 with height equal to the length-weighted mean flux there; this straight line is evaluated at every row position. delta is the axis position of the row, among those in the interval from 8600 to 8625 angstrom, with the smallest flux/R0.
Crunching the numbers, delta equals 8619.0 angstrom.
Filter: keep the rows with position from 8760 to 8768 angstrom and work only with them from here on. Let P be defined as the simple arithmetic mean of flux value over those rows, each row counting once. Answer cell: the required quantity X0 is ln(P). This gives 2.74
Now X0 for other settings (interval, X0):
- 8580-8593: 2.77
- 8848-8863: 2.71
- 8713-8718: 2.73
